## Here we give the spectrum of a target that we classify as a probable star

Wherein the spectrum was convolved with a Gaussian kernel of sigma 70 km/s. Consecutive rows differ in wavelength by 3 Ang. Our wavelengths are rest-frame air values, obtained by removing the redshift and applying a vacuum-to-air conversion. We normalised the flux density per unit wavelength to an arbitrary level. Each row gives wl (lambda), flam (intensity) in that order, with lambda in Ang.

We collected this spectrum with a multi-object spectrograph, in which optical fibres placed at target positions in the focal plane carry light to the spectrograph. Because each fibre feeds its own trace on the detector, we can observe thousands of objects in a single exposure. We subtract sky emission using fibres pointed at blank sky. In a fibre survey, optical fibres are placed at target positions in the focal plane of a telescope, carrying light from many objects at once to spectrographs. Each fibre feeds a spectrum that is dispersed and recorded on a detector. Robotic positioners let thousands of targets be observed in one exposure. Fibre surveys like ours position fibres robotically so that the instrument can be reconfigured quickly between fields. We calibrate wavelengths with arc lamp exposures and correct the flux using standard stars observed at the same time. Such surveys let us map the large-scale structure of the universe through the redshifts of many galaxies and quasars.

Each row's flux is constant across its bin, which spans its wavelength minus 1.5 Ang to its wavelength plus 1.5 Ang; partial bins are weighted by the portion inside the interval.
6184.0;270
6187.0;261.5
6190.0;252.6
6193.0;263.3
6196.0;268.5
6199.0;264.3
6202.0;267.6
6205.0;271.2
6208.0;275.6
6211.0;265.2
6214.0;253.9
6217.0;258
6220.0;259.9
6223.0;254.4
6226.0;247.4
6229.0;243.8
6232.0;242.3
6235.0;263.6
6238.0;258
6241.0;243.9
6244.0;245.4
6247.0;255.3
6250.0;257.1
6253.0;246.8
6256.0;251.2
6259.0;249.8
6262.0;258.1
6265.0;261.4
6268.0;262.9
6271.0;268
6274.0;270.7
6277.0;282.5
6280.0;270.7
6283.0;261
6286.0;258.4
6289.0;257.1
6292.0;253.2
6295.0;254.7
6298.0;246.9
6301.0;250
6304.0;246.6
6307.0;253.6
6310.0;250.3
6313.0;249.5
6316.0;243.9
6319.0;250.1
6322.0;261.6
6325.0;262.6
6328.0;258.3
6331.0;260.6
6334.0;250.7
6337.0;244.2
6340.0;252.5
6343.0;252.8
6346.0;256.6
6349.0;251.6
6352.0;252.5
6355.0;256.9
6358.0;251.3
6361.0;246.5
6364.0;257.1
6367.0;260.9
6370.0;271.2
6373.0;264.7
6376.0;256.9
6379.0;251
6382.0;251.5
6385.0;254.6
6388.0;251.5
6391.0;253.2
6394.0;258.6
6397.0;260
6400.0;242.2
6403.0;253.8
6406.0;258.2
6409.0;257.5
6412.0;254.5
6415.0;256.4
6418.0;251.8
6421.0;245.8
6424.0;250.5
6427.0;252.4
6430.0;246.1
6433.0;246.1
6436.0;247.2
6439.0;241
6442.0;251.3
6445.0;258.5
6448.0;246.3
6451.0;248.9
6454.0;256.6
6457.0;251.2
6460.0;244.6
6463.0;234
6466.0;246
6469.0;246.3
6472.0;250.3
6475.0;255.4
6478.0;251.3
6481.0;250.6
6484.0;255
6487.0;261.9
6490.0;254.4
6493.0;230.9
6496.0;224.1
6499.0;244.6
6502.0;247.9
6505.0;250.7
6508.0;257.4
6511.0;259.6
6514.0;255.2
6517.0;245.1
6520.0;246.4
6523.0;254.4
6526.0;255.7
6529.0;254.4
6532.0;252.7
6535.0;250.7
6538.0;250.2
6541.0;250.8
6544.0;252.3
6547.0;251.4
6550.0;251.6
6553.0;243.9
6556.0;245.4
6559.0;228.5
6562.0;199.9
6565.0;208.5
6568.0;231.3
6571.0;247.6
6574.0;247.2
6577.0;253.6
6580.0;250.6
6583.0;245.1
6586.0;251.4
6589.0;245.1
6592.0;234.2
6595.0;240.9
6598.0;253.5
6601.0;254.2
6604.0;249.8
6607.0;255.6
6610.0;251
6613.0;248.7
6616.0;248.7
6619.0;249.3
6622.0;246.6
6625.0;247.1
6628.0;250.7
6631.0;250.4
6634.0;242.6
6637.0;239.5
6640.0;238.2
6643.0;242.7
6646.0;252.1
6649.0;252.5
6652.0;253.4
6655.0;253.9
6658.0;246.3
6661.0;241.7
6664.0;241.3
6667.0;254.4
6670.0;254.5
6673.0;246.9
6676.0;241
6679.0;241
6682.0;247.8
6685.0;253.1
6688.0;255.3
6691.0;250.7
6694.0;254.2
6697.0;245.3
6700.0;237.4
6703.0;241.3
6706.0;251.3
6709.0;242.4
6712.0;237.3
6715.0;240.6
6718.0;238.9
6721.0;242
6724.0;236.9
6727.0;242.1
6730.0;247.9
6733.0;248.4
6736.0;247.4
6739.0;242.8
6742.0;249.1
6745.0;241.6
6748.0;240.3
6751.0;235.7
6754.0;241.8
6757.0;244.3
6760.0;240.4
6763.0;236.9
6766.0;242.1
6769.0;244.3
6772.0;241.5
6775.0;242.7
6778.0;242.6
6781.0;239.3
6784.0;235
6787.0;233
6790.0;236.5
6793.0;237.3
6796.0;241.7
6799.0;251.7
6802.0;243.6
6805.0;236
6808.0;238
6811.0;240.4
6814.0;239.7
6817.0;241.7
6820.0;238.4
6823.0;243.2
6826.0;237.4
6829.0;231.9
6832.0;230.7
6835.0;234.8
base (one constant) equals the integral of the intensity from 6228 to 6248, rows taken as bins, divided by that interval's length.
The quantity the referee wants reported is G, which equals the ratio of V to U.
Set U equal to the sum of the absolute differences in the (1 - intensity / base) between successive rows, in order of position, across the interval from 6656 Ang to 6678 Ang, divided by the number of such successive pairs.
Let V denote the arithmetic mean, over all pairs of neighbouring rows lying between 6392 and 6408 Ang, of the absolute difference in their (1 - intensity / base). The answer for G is 1.7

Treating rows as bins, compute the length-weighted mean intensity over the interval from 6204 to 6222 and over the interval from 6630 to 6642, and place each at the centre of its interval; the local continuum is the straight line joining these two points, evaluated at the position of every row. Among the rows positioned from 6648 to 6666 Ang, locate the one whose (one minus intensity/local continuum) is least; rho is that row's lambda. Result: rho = 6655.0 Ang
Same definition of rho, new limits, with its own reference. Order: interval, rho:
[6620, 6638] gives 6628.0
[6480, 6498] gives 6487.0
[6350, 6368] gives 6367.0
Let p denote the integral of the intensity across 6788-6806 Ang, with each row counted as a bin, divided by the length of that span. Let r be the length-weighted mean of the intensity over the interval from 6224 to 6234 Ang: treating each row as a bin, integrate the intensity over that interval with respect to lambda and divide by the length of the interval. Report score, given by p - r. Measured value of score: -5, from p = 241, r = 246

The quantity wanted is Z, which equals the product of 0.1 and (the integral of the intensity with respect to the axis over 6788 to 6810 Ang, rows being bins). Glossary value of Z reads 529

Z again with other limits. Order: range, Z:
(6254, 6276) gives 573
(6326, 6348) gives 558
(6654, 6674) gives 497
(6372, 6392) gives 509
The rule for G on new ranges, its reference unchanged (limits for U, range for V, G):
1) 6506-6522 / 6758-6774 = 0.8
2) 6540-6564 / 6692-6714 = 0.9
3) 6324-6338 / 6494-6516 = 1.2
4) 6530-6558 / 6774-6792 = 1.4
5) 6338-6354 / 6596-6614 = 1.4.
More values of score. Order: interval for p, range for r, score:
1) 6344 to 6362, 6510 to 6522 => 1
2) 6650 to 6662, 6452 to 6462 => -1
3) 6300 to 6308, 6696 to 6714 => 7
